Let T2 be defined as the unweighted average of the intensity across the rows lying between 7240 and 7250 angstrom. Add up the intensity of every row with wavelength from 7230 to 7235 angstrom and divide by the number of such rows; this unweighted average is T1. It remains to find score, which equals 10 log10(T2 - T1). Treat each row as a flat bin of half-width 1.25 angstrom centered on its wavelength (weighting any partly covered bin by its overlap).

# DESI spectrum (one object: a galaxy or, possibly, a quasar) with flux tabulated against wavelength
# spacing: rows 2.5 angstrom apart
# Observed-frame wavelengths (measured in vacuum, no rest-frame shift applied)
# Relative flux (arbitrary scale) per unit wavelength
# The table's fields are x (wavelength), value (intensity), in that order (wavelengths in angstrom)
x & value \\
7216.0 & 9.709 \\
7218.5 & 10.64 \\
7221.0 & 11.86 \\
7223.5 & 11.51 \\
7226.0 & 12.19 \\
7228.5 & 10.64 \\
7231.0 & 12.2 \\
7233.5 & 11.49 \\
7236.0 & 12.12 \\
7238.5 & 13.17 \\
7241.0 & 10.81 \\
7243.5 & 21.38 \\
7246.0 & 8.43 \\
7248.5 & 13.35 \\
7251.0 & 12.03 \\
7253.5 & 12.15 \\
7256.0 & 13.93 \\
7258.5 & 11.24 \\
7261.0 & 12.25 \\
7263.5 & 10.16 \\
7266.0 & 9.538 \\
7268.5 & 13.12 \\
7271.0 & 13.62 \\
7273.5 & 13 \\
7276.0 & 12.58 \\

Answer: 2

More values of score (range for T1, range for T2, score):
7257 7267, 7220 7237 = 0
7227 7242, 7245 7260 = -9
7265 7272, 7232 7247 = -1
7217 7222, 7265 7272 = -1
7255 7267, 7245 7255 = -12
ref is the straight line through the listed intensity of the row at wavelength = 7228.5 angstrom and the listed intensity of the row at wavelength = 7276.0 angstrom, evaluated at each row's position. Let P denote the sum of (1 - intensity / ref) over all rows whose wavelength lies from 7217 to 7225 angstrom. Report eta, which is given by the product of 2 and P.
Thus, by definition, -0.58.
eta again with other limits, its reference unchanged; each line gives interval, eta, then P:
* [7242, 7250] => -1.62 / -0.81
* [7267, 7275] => -0.42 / -0.21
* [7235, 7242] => -0.54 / -0.27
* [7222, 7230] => -0.52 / -0.26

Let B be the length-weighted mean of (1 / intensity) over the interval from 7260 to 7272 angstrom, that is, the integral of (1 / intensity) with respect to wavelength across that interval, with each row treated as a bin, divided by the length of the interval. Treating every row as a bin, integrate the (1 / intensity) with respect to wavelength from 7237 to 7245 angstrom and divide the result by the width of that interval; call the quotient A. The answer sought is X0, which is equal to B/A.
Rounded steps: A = 0.074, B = 0.087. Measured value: 1.187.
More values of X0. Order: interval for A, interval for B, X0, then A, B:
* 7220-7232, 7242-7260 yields 0.944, 0.086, 0.081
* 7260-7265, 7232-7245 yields 0.854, 0.091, 0.078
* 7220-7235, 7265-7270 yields 1.034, 0.086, 0.089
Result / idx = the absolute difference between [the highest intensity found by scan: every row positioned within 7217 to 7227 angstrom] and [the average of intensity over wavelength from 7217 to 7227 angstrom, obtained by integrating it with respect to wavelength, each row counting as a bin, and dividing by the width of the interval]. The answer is 0.7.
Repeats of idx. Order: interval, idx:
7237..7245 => 6.6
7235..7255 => 8.4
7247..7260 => 1.5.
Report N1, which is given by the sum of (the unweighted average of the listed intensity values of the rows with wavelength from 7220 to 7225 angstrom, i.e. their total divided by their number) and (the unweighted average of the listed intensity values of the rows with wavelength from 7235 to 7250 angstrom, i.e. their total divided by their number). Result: 24.9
